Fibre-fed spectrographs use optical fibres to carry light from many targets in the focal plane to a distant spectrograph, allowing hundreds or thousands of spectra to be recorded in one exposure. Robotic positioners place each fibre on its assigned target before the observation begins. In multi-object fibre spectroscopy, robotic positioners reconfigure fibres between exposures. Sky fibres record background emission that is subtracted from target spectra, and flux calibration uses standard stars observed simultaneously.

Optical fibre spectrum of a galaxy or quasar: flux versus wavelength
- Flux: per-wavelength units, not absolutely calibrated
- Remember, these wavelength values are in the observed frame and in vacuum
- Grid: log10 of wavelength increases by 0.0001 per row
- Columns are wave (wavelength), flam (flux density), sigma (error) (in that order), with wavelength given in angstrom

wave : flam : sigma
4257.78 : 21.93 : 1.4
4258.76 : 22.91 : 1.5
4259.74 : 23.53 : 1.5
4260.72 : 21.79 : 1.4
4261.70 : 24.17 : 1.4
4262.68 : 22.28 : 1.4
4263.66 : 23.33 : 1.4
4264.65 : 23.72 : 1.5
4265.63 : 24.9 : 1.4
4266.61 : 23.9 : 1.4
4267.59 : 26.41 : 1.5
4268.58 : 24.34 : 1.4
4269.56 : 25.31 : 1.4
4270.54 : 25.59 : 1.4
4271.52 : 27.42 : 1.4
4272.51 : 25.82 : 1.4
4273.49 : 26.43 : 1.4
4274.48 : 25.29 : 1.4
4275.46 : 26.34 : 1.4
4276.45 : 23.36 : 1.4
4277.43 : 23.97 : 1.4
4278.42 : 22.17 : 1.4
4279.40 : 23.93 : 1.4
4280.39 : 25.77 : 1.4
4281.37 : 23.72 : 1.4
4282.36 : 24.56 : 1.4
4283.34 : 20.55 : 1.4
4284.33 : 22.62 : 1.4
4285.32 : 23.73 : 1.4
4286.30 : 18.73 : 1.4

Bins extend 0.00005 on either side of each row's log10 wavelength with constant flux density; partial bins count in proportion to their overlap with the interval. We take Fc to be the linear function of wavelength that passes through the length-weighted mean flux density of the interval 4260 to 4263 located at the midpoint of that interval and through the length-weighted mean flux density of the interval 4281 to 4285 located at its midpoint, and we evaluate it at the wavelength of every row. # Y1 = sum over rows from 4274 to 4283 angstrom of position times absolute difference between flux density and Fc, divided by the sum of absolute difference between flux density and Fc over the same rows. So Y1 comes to 4278.0 angstrom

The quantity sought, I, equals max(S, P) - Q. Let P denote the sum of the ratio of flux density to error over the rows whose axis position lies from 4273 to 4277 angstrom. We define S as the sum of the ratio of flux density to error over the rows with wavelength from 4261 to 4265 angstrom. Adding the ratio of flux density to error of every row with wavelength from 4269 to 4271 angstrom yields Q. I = 36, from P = 72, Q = 36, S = 66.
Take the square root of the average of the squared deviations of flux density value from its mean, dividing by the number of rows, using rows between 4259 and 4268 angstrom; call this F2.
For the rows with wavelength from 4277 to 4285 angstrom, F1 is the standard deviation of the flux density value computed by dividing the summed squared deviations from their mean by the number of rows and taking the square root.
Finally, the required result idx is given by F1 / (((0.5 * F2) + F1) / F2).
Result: 0.90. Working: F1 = 1.5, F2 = 1.28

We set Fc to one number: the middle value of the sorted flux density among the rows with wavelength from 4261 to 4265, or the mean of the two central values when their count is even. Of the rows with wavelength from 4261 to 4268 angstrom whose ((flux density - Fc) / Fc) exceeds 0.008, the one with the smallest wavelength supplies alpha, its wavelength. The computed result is 4261.70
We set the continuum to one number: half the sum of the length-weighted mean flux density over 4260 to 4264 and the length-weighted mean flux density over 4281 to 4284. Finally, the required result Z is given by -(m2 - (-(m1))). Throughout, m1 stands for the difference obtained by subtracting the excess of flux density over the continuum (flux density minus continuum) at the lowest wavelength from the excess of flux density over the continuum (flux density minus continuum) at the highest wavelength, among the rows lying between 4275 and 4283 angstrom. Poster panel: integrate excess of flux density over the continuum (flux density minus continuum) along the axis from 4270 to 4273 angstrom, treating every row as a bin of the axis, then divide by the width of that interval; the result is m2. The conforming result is -1.6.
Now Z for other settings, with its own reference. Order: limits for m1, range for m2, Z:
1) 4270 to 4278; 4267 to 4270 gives -0.8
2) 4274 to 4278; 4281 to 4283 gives 0.3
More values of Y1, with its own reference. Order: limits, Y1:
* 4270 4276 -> 4272.9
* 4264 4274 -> 4270.0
